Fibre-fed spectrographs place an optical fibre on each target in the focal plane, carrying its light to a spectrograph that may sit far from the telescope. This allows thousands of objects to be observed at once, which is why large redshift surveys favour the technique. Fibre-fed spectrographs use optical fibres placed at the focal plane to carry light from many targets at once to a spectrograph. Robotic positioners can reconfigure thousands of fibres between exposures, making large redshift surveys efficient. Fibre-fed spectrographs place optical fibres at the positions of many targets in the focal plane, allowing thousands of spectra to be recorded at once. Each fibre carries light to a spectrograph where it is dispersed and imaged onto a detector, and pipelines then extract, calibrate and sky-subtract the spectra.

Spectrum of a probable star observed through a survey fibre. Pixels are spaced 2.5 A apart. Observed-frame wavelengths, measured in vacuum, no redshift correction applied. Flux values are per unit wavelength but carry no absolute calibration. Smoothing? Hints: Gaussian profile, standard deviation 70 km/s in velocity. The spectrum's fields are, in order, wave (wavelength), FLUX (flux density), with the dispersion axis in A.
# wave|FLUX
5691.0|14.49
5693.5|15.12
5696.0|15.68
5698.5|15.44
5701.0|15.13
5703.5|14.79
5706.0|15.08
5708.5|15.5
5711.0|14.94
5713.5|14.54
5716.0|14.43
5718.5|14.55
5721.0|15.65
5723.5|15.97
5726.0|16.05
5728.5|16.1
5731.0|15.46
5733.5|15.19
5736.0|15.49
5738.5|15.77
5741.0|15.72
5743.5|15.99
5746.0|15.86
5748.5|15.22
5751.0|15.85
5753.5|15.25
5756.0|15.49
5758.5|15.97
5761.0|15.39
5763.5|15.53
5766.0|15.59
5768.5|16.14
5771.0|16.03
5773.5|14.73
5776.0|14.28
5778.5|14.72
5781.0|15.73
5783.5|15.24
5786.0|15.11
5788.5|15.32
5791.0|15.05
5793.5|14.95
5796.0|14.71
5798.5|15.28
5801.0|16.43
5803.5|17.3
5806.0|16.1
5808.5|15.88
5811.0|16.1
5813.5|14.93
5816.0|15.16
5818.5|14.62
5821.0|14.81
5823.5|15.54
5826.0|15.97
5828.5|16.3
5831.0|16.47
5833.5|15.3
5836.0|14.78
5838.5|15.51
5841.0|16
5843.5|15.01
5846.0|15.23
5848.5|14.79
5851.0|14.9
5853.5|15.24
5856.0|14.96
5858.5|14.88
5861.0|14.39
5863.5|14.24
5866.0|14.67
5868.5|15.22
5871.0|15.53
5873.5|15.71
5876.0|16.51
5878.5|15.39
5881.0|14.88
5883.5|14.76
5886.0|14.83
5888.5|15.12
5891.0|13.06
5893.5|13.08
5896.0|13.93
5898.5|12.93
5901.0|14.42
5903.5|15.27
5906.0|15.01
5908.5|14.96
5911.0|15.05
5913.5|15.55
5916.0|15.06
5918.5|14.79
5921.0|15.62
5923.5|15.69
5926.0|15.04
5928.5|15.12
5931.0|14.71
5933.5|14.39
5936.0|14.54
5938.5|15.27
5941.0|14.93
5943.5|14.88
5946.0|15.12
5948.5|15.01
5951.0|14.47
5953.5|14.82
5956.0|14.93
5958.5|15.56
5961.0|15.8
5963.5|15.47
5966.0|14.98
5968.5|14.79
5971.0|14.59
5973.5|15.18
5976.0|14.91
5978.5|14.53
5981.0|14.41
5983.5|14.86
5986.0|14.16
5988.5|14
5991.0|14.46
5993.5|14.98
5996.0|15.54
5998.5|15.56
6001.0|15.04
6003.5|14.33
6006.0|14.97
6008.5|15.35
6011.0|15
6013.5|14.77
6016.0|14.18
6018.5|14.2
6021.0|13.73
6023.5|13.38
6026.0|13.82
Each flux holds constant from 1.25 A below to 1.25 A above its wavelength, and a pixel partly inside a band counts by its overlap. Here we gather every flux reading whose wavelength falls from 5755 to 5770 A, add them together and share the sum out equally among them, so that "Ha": 15.7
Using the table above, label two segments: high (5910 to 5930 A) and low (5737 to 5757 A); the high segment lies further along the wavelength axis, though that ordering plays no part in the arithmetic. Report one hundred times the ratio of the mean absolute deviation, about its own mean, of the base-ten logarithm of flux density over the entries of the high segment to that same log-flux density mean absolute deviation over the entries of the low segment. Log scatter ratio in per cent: 119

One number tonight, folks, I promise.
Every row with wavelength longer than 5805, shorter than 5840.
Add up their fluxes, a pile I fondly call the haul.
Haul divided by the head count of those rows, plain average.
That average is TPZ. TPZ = 15.5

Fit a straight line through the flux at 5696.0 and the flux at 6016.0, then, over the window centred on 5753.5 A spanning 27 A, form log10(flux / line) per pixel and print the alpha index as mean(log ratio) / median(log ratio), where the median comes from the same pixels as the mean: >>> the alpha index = 0.9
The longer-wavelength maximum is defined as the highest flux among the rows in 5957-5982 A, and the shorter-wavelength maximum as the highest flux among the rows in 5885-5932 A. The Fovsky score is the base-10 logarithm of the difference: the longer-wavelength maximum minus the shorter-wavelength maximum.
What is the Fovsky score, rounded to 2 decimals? -0.96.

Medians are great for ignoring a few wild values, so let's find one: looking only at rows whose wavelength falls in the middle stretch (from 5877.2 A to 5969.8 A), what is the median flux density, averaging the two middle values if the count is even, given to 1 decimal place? 15.0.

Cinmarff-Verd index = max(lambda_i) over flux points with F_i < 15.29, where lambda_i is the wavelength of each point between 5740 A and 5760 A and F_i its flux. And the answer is 5753.5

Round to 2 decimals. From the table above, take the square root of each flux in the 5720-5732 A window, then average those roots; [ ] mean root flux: 3.98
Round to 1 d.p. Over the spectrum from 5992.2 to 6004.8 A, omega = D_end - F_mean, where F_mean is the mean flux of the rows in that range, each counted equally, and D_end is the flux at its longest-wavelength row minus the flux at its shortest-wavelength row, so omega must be -15.7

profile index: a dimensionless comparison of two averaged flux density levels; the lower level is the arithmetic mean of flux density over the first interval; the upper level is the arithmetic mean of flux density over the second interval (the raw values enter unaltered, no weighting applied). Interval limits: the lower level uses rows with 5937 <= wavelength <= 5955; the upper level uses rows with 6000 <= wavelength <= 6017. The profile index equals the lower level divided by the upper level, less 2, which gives -0.99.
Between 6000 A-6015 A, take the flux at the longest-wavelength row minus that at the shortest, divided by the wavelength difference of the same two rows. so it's -0.022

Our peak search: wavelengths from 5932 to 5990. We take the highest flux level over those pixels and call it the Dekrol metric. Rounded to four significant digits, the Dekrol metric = 15.80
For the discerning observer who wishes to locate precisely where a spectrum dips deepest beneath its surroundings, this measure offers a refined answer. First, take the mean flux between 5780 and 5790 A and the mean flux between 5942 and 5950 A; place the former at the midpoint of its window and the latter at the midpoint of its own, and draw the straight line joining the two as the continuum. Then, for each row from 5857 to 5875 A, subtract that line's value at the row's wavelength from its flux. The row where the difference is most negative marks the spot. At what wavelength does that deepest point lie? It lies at 5863.5 A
